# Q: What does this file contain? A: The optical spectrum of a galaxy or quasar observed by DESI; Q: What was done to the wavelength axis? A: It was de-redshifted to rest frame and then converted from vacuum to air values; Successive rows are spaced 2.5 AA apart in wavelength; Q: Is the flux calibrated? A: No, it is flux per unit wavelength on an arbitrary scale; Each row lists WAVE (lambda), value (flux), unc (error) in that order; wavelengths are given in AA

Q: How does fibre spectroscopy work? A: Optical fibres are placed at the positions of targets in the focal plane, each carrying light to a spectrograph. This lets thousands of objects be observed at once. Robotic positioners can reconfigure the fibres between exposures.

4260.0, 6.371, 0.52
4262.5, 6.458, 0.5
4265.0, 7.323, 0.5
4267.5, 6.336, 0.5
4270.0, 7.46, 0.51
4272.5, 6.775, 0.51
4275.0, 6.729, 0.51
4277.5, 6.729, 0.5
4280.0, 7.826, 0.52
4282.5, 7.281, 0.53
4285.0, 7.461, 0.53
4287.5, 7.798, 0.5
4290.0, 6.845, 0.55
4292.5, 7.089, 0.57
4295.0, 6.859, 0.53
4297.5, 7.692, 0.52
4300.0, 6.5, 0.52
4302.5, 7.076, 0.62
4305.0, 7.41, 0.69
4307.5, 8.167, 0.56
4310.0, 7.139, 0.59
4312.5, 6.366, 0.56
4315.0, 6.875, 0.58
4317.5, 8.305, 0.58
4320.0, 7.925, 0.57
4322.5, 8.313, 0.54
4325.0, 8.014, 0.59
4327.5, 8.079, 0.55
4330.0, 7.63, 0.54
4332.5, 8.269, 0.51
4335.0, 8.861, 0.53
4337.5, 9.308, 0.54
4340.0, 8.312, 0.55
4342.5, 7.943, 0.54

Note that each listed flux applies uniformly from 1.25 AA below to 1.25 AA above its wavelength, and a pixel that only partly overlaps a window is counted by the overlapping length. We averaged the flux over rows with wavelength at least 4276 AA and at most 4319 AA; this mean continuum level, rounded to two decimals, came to 7.26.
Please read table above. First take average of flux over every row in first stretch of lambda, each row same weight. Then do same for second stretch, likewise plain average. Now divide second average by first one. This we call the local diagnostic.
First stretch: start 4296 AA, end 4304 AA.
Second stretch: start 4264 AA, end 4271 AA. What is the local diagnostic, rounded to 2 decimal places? 0.99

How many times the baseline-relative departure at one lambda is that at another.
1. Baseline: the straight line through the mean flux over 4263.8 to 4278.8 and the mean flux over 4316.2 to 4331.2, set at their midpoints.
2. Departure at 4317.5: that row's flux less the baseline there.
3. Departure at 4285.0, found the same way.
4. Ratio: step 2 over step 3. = 1.5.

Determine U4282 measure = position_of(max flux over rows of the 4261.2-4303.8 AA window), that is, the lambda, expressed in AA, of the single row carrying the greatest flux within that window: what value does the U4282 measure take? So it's 4280.0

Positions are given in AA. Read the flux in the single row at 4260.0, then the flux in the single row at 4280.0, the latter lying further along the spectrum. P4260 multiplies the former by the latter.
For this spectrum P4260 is 50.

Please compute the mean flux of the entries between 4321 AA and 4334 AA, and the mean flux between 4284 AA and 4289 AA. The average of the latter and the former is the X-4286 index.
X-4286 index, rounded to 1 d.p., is 7.8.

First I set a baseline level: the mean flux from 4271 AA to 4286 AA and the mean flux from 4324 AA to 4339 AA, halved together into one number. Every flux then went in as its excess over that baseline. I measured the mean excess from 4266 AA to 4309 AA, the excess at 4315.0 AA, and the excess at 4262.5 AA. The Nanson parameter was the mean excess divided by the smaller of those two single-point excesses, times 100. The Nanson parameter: 44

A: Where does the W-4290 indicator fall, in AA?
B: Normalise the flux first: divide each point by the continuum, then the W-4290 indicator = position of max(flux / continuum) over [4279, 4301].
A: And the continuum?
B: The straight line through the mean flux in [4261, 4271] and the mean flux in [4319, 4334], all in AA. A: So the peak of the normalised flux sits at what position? 4280.0 AA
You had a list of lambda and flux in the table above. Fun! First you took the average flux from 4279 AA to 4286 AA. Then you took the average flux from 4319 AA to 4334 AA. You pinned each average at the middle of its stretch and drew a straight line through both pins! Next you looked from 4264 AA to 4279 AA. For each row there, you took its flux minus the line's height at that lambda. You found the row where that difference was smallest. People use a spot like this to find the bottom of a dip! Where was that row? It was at 4267.5 AA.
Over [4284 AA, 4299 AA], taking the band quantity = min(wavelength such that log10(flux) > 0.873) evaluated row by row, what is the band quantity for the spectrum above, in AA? 4287.5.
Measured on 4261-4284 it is 4280.0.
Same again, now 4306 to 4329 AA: 4307.5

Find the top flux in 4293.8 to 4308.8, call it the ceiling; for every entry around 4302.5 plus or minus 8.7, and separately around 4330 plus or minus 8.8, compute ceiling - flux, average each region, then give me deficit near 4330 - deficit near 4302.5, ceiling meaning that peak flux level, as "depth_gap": -1.1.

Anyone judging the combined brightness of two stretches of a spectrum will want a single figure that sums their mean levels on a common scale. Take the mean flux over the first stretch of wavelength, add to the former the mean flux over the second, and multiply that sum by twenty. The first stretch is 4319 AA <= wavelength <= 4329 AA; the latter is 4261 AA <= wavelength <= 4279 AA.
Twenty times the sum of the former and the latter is 298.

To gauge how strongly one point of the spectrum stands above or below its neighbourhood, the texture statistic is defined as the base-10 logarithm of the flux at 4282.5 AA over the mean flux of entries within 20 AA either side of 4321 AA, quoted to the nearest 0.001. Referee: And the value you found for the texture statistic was -0.034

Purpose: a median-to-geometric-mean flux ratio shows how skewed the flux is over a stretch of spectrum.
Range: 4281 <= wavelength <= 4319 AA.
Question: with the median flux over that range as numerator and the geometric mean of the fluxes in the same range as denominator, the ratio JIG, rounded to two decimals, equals 0.99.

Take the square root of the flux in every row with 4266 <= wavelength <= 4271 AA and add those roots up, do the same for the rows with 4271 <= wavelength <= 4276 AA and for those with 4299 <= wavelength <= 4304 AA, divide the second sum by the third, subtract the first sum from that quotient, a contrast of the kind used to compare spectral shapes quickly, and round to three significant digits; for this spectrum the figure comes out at -4.25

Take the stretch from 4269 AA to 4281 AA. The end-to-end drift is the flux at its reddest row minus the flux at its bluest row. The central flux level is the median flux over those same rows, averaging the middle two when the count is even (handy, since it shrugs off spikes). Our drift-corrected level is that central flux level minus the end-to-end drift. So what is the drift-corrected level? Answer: 6.4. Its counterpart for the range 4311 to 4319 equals 4.9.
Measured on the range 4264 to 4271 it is 7.2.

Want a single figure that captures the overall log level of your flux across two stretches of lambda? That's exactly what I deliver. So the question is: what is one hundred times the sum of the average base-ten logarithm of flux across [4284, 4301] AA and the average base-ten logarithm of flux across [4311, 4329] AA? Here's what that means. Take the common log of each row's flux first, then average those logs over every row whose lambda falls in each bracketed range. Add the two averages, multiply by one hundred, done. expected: 174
